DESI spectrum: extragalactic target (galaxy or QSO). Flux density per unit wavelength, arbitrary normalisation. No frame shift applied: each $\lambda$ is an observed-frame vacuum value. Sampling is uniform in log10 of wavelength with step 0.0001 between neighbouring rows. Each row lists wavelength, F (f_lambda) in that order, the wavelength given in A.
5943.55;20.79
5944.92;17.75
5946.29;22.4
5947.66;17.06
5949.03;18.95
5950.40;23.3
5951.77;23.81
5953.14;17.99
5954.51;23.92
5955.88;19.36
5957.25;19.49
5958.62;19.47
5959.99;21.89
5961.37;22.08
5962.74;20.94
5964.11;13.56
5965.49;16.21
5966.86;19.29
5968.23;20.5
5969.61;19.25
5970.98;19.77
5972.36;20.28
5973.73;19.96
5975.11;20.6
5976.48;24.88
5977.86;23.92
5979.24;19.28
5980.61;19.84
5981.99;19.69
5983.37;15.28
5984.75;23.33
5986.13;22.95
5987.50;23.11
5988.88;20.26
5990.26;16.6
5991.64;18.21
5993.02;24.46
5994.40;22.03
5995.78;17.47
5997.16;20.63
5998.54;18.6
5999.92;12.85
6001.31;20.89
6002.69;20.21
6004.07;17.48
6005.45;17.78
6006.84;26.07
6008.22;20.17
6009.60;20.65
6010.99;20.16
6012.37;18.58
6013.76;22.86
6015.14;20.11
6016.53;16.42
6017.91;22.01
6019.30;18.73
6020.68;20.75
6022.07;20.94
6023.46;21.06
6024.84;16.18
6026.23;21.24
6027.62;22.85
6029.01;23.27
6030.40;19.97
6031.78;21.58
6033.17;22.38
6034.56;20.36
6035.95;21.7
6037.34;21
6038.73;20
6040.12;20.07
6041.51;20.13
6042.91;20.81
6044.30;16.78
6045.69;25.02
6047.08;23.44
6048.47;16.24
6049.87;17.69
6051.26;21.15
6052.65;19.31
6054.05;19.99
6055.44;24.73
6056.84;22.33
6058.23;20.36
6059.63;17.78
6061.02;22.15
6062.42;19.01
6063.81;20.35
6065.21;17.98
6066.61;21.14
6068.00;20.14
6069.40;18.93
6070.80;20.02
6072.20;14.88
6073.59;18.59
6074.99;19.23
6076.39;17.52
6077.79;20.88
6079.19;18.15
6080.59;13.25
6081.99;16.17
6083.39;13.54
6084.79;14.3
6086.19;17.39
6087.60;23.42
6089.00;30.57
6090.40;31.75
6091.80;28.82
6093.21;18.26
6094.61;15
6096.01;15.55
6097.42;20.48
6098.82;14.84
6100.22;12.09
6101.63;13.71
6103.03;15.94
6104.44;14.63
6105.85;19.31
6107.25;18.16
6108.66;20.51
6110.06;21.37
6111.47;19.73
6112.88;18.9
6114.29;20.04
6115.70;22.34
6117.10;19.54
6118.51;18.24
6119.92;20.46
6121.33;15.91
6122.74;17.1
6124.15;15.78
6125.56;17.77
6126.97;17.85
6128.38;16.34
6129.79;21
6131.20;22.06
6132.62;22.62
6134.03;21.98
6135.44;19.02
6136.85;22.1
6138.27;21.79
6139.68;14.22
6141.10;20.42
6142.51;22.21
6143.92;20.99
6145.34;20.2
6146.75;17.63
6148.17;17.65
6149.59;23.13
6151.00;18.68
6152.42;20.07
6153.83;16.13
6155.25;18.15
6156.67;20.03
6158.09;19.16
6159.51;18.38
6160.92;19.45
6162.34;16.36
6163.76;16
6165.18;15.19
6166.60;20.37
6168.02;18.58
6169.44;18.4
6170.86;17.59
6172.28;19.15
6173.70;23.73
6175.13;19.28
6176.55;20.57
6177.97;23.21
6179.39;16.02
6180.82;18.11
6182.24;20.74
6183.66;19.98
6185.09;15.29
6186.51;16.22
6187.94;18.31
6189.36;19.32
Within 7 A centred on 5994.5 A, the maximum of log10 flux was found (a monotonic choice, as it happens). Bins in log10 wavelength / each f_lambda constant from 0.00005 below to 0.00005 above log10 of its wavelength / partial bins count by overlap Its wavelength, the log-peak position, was 5993.02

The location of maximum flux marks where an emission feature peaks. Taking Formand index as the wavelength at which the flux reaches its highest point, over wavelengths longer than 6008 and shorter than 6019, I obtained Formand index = 6013.76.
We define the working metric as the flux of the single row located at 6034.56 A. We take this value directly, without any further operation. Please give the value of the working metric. 20.36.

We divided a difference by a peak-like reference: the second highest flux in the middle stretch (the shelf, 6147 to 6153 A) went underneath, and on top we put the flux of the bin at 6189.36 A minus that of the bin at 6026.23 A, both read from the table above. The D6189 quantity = -0.10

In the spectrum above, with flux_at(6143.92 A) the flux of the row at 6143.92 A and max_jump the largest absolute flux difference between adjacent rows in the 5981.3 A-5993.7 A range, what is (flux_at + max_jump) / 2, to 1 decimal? 14.5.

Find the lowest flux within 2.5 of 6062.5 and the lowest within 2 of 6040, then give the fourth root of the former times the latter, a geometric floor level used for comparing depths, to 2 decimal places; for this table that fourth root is 4.42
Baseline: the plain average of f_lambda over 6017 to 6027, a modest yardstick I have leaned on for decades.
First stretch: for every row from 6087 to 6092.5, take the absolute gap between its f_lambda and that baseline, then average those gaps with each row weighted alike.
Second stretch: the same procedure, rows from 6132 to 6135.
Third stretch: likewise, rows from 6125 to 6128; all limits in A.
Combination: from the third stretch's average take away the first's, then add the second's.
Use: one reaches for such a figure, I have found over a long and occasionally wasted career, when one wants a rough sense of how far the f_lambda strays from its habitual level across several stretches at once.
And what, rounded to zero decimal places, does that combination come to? -4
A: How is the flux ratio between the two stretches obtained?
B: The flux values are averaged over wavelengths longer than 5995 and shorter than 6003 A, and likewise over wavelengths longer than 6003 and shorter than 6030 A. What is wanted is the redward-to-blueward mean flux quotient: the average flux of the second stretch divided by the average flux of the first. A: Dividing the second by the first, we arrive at 1.11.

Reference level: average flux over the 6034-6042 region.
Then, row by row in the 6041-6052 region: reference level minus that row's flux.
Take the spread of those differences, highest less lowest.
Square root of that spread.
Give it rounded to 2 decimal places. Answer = 2.96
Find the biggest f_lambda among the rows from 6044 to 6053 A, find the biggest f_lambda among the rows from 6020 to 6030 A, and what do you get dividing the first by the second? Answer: 1.08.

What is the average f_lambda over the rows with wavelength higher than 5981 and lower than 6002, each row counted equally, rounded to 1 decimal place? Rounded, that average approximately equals 19.8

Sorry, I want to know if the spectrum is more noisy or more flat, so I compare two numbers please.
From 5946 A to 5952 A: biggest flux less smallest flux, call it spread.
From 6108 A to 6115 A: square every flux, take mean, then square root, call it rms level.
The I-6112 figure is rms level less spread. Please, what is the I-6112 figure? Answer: 13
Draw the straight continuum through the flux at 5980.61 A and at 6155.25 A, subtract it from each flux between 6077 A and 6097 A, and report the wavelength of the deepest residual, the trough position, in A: 6080.59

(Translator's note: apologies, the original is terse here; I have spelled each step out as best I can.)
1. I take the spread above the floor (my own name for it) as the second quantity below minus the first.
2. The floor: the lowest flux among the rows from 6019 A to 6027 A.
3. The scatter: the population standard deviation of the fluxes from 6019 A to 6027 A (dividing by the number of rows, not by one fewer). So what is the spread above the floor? -14.3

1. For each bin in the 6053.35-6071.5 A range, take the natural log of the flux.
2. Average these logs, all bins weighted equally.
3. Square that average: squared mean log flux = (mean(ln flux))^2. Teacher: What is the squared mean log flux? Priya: 9.1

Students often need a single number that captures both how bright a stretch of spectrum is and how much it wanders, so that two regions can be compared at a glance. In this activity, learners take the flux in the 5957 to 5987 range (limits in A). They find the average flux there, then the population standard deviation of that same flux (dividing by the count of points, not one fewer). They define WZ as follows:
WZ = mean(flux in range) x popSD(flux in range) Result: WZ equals 52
